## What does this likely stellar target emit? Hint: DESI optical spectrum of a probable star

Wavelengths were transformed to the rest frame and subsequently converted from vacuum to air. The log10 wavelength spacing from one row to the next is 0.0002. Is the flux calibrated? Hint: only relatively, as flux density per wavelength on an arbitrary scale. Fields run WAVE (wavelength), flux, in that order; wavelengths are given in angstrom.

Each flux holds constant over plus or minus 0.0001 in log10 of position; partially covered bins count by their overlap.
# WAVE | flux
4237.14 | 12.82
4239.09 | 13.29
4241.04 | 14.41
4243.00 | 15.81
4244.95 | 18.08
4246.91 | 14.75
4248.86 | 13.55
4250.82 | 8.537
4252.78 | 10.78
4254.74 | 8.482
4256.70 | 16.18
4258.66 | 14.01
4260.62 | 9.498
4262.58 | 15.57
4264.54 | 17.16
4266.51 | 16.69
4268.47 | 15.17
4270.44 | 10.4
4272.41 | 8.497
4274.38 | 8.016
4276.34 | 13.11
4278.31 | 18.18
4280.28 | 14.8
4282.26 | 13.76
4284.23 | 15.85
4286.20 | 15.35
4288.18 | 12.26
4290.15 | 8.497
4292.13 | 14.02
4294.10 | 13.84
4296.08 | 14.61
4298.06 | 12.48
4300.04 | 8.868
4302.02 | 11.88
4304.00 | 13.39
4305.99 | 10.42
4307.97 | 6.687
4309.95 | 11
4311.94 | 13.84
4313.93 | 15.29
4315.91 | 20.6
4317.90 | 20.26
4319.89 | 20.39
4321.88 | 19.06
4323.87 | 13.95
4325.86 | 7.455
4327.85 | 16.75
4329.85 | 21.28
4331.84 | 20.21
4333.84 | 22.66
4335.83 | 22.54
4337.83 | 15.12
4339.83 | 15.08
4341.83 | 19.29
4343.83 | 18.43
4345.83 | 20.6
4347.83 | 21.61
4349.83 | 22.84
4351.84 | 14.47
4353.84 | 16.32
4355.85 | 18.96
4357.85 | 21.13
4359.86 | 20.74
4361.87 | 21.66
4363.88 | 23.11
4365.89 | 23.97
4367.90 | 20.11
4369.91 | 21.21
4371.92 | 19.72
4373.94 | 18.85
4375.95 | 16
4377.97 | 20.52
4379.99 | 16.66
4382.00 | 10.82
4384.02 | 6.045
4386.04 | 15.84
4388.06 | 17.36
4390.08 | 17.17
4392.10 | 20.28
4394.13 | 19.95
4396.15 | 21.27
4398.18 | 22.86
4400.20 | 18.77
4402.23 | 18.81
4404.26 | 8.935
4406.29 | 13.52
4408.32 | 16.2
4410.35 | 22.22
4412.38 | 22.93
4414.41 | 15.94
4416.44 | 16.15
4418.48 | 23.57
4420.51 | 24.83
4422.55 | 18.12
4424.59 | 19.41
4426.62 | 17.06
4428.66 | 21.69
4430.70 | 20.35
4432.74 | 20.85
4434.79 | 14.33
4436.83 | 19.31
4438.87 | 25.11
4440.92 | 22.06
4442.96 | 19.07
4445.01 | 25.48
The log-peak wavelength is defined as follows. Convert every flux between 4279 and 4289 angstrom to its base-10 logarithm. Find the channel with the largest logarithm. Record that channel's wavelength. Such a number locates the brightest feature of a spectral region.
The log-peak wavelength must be 4284.23 angstrom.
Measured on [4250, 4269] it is 4264.54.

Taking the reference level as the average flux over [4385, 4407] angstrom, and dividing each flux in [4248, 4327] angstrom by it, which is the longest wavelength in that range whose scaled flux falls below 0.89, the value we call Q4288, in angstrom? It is 4325.86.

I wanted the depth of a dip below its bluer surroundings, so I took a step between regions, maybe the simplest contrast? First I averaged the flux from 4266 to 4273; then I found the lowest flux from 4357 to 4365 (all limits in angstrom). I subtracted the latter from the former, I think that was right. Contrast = -8.1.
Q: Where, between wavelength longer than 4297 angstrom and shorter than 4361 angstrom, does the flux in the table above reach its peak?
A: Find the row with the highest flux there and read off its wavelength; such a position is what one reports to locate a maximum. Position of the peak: 4349.83 angstrom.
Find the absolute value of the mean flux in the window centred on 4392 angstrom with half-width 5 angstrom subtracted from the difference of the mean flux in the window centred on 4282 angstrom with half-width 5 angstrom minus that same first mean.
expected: 23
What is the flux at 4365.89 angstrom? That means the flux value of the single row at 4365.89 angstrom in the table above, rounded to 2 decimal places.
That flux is 23.97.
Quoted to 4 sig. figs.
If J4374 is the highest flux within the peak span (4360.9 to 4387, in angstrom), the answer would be 23.97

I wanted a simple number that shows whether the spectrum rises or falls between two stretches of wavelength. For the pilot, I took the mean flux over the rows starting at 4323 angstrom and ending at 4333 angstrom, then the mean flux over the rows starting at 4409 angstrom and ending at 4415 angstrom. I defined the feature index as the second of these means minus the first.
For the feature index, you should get 4.4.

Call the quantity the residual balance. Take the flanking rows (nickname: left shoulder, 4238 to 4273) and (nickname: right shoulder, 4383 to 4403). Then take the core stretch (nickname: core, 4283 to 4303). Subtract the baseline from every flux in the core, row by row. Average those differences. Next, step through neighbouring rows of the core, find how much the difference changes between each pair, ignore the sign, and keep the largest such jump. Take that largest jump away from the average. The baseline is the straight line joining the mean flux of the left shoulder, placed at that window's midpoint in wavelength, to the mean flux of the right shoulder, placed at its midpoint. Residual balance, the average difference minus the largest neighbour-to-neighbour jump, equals -7.3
